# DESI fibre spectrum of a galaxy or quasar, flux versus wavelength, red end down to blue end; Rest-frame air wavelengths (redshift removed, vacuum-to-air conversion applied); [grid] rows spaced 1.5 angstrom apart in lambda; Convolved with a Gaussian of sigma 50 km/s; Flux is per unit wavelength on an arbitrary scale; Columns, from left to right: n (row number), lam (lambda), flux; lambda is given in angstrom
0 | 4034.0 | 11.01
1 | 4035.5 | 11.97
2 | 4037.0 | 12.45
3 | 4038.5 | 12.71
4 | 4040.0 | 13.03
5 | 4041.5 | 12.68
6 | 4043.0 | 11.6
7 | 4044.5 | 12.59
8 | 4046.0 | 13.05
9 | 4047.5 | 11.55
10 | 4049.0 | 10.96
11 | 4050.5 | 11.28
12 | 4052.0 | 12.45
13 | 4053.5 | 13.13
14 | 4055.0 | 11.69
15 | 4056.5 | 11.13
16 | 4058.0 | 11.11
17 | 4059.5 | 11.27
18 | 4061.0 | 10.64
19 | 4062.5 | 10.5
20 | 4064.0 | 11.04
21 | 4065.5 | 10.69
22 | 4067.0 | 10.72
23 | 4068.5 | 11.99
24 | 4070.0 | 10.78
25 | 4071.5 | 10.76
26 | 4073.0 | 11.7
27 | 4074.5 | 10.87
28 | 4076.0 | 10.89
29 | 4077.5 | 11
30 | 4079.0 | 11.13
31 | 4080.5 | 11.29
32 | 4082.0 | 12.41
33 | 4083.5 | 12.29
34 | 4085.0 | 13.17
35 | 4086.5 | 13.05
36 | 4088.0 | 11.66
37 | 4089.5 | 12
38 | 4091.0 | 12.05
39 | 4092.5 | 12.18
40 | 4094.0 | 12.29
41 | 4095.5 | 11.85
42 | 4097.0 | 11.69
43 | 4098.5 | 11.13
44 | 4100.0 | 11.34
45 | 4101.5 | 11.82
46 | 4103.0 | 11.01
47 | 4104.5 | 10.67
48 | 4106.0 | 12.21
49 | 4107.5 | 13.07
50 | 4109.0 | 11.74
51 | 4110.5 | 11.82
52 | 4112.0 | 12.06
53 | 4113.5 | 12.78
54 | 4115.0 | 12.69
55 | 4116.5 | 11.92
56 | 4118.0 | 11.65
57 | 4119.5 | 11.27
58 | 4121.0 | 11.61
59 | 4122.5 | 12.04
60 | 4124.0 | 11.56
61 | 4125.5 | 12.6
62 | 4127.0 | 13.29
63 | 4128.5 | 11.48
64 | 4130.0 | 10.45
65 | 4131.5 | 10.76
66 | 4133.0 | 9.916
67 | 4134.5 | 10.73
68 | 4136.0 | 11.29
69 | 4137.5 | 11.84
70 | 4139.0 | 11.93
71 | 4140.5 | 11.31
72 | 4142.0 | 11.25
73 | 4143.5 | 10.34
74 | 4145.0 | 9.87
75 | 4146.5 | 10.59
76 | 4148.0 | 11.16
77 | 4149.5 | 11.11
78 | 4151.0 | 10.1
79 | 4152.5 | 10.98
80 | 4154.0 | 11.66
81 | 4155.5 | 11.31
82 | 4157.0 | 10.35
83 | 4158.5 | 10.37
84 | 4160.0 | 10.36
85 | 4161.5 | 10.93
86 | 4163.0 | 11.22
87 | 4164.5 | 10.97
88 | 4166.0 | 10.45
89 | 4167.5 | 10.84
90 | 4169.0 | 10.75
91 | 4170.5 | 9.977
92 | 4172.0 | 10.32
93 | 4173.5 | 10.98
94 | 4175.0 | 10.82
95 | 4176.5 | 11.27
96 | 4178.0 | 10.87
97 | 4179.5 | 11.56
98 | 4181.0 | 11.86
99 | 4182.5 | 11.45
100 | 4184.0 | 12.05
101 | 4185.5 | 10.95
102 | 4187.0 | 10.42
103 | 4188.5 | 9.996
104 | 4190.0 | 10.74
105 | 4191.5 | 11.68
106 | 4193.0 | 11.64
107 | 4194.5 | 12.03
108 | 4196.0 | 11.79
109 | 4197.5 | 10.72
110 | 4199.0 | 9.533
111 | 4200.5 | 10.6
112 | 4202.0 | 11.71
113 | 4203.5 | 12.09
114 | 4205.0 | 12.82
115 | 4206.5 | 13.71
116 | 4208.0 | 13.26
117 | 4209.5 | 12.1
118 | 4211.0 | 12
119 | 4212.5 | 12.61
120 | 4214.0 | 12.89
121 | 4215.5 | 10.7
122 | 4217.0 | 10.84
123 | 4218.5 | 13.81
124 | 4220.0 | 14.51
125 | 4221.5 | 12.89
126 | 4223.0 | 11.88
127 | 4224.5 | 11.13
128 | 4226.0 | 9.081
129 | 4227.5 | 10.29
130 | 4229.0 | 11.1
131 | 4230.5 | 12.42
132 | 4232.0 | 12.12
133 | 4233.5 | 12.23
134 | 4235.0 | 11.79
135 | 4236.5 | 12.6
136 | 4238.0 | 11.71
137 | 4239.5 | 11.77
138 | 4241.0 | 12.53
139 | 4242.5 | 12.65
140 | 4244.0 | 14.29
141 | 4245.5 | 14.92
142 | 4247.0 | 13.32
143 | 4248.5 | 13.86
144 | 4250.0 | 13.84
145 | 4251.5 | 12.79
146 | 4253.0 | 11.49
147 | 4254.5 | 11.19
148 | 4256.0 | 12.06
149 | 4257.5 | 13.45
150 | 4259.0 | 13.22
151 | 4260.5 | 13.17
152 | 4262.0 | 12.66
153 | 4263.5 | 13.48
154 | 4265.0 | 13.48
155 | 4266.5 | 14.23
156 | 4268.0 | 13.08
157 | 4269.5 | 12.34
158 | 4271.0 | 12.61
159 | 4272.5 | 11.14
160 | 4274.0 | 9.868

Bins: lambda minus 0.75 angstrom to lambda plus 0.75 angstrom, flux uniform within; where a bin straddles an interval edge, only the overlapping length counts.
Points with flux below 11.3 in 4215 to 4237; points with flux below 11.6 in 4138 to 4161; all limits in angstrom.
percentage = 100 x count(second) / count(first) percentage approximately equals 217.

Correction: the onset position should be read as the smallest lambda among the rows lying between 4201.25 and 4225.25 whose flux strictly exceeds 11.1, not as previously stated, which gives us 4202.0 angstrom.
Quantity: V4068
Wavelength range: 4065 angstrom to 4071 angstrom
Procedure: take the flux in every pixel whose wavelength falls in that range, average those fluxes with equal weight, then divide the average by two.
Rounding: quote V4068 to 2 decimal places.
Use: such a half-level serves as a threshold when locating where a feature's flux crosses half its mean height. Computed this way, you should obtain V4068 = 5.52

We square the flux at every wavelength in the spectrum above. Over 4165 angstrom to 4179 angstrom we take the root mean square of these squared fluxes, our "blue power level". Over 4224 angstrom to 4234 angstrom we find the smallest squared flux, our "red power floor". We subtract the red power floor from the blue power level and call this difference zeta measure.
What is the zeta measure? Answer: 32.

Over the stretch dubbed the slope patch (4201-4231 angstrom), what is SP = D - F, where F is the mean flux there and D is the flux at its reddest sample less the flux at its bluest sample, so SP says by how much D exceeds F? -11.4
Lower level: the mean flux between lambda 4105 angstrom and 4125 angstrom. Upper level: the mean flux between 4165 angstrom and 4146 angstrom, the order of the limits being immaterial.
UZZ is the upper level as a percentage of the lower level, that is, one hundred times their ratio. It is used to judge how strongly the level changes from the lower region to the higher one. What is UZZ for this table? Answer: 90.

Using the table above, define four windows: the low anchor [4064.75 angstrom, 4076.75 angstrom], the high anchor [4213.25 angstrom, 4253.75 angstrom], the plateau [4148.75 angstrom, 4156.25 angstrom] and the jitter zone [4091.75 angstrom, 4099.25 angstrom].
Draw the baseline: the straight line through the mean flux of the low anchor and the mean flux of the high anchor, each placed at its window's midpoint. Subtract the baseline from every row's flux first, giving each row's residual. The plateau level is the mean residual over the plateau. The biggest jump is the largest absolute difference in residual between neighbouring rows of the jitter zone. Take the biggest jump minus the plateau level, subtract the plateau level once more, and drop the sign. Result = 1.9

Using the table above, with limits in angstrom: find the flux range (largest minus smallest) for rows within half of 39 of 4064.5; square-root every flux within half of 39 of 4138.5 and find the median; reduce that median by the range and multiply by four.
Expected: 2.9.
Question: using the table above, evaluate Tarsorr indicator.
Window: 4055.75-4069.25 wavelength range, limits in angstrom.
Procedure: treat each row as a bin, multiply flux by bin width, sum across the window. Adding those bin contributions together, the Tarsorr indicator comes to 149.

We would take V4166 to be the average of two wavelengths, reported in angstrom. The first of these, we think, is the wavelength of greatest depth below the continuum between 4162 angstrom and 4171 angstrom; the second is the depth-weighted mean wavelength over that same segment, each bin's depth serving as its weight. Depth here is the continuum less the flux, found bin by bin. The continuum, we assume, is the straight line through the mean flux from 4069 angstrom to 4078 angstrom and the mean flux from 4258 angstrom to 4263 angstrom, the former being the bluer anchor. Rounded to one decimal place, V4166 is 4169.0 angstrom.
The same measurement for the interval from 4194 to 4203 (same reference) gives 4199.0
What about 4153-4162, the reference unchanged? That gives 4159.3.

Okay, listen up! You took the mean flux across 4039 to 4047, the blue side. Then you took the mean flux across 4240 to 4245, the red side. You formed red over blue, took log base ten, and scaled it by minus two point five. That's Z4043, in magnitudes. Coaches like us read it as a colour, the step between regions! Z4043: -0.05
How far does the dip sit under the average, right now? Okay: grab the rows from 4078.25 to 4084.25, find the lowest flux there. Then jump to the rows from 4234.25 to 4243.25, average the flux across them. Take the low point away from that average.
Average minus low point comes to 1.0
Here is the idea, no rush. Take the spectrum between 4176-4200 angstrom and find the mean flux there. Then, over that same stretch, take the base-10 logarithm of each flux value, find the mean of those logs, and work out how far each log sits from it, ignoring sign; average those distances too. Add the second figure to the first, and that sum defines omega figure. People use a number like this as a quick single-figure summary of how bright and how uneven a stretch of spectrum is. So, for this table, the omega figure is 11.2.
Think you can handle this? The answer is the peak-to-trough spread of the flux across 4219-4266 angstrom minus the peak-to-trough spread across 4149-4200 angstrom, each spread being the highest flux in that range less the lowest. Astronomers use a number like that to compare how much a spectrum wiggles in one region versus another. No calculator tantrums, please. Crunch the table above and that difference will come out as 3.3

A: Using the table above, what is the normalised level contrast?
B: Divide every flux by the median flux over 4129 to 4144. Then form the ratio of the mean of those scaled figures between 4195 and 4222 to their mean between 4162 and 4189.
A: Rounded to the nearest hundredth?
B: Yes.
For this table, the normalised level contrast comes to 1.11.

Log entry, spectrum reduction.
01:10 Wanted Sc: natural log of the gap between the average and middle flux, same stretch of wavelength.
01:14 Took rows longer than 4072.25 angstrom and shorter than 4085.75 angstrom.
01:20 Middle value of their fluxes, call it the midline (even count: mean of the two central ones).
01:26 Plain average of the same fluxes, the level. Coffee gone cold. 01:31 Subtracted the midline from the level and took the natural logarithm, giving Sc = -1.1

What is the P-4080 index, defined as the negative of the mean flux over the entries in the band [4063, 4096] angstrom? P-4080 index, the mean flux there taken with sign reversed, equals -11.6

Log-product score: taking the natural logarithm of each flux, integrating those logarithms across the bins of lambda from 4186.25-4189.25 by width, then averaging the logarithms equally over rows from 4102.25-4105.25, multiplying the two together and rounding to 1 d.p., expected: 16.6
